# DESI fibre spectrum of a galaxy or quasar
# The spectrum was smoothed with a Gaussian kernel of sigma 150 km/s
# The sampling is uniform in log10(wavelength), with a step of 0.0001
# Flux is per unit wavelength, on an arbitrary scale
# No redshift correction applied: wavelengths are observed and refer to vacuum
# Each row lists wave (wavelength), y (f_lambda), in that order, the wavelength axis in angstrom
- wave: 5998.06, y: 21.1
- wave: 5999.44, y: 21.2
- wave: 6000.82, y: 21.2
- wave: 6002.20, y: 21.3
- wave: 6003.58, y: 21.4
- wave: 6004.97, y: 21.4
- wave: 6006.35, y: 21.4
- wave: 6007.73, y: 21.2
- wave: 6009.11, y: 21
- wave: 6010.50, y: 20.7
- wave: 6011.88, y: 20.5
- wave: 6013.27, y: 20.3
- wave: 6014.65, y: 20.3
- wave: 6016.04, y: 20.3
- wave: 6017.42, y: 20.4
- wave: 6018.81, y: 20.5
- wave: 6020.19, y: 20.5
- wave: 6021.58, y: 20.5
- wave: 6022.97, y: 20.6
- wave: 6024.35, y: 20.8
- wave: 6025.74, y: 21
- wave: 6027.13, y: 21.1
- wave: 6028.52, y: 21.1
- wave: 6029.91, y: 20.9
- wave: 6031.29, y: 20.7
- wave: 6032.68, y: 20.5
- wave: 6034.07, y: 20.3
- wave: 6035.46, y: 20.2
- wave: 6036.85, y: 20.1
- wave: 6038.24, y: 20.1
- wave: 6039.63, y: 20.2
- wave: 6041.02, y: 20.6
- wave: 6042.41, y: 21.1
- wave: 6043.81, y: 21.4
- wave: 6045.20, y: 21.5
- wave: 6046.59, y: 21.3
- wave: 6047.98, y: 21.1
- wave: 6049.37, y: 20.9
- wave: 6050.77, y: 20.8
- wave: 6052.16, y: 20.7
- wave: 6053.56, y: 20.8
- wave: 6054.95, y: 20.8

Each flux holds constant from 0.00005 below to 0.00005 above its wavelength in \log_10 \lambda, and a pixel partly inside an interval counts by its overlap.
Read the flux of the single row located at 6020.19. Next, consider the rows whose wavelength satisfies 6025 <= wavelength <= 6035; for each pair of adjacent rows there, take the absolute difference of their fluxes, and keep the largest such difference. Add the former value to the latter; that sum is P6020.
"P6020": 20.7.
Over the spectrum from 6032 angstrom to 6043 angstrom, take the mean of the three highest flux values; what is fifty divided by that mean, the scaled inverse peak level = 2.41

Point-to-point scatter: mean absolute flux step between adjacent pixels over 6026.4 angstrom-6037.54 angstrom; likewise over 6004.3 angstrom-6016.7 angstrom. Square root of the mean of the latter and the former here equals 0.374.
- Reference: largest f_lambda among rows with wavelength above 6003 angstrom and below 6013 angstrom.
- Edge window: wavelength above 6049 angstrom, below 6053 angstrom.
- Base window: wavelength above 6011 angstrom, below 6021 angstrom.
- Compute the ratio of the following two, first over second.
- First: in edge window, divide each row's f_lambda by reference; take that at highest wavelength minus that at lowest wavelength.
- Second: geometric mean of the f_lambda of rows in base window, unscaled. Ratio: -0.0005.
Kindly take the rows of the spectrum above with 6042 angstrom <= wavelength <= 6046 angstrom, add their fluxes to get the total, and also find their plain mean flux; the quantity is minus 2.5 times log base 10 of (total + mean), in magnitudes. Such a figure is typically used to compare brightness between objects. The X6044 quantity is -4.83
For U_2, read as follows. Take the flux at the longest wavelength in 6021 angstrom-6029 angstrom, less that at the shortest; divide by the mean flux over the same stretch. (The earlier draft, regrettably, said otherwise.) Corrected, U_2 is 0.03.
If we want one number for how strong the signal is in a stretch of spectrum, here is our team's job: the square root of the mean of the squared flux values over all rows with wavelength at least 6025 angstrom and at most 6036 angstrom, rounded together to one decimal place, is 20.7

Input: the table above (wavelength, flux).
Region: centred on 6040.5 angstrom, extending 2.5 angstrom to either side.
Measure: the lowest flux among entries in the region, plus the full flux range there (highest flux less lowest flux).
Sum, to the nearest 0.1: 21.1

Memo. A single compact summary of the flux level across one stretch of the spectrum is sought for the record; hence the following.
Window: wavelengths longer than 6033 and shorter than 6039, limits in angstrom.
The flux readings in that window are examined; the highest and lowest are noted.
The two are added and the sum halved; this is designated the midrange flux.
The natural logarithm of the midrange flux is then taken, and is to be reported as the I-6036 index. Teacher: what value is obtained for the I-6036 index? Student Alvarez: 3.01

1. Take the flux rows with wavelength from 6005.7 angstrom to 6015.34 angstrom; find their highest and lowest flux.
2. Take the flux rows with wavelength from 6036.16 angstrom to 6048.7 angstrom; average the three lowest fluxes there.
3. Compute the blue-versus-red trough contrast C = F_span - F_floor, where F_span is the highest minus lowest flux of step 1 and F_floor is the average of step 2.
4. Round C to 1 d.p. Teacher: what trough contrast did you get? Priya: -19.0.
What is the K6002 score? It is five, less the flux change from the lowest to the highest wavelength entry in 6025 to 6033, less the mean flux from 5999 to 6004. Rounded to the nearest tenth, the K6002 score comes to -15.8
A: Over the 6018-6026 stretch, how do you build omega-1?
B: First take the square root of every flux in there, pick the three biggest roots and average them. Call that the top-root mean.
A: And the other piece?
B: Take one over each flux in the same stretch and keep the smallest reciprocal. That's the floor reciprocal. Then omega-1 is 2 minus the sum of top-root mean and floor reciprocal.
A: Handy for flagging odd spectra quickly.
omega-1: -2.61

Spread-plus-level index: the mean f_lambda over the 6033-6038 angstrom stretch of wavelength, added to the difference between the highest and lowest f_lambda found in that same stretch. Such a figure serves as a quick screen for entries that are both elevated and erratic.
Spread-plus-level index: 20.4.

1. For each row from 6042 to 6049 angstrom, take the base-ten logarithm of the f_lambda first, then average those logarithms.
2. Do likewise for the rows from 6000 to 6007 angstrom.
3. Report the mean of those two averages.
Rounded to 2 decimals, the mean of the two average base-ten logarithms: 1.33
